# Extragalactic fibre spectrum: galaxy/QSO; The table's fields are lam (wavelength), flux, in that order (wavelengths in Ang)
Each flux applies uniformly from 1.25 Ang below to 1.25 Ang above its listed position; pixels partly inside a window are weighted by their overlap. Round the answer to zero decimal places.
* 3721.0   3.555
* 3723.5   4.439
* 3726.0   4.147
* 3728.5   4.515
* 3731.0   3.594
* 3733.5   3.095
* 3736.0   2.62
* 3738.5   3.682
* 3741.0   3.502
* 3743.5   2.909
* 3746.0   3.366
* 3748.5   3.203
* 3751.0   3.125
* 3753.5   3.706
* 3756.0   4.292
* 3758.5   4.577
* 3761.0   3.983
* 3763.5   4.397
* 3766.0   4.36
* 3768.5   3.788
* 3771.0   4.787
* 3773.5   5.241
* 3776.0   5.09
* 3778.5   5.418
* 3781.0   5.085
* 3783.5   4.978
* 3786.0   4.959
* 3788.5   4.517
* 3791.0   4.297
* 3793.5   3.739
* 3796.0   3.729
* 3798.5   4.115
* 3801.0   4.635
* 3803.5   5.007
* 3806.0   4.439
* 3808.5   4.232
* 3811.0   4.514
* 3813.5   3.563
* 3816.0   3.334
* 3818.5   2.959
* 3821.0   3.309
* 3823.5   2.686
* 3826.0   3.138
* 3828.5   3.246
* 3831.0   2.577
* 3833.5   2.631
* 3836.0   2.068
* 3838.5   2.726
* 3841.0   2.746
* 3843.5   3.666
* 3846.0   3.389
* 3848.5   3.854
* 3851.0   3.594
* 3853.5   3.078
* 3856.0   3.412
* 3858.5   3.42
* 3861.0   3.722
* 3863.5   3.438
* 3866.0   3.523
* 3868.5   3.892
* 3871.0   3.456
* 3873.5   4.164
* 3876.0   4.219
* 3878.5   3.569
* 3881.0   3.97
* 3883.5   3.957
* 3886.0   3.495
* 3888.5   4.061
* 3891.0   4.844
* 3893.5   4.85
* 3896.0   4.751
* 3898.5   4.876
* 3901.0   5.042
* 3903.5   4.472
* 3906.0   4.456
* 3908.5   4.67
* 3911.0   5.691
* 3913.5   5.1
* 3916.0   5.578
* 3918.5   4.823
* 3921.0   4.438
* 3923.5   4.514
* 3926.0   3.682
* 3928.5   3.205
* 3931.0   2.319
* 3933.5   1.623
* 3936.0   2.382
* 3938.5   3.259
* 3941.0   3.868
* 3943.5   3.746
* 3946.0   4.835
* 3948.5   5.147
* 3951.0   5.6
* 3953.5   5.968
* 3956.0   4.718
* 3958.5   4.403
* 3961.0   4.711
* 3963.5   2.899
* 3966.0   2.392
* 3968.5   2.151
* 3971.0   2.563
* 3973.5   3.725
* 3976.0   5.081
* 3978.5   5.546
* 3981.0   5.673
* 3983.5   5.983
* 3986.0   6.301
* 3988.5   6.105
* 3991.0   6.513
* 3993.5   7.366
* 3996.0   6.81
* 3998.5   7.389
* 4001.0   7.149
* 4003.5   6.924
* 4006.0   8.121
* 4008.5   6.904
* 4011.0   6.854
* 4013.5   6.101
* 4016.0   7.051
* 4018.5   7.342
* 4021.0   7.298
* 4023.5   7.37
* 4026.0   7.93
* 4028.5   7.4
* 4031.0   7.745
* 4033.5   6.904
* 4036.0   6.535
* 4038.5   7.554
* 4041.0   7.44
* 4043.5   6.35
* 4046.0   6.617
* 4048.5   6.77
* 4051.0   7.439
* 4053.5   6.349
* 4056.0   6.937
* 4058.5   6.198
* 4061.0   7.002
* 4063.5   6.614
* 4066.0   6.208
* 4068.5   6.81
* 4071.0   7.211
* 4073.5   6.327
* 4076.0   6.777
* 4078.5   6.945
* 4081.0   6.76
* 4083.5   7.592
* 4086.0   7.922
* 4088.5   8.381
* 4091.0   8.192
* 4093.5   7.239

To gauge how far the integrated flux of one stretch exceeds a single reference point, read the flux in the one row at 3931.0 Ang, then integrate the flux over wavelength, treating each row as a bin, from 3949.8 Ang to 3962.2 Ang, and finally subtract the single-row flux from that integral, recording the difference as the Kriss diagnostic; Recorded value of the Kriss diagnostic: 61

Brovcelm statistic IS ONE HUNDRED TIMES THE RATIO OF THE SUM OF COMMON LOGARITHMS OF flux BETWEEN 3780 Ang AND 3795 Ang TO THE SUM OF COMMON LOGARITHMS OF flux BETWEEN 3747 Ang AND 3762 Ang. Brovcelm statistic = 114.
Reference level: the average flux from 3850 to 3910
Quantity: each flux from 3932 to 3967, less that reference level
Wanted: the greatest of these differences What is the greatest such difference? 1.9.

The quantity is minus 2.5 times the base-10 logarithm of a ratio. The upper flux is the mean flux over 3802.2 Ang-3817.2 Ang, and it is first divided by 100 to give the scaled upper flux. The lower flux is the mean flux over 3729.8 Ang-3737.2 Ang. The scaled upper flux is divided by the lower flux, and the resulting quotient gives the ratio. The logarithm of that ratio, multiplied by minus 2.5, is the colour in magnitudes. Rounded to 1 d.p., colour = 4.7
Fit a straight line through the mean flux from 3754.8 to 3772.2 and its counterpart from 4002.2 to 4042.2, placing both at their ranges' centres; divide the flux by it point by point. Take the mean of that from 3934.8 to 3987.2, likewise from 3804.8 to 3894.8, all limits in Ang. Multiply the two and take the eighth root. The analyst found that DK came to 0.90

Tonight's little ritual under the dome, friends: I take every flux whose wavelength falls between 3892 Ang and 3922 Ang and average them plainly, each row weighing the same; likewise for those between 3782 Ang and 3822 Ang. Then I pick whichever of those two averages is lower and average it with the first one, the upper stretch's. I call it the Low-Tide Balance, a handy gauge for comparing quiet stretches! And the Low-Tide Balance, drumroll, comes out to 4.5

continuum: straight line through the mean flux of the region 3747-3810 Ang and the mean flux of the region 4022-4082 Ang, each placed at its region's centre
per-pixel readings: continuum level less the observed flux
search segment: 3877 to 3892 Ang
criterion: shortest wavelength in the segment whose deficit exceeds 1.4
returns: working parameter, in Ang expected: 3878.5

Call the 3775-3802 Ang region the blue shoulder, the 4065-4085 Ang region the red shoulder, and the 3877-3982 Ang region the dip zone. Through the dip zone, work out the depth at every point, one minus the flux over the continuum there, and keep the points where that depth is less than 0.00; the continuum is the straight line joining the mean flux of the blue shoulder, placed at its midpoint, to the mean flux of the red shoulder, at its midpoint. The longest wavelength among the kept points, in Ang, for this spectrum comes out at 3953.5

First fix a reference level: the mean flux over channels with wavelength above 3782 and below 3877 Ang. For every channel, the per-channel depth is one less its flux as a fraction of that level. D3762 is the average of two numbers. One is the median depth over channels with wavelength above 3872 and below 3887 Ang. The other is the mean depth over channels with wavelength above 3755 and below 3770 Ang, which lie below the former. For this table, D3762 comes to -0.12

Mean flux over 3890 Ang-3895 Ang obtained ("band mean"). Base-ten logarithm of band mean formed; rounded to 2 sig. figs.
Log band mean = 0.69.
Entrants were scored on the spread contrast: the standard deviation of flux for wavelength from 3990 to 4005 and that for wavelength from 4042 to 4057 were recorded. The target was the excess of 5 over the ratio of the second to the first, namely 3.79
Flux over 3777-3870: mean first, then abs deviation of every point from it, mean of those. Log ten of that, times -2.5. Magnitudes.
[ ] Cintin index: 0.48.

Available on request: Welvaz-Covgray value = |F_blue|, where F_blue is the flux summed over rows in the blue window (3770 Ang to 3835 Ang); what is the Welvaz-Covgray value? 106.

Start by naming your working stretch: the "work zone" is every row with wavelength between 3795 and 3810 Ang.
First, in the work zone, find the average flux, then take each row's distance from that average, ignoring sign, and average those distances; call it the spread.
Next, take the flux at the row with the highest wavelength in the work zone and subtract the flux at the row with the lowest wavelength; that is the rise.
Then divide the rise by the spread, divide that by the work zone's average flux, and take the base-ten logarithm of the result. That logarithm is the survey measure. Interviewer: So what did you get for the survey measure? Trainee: -0.5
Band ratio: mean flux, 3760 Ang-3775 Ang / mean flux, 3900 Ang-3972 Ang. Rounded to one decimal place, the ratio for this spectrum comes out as 1.1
